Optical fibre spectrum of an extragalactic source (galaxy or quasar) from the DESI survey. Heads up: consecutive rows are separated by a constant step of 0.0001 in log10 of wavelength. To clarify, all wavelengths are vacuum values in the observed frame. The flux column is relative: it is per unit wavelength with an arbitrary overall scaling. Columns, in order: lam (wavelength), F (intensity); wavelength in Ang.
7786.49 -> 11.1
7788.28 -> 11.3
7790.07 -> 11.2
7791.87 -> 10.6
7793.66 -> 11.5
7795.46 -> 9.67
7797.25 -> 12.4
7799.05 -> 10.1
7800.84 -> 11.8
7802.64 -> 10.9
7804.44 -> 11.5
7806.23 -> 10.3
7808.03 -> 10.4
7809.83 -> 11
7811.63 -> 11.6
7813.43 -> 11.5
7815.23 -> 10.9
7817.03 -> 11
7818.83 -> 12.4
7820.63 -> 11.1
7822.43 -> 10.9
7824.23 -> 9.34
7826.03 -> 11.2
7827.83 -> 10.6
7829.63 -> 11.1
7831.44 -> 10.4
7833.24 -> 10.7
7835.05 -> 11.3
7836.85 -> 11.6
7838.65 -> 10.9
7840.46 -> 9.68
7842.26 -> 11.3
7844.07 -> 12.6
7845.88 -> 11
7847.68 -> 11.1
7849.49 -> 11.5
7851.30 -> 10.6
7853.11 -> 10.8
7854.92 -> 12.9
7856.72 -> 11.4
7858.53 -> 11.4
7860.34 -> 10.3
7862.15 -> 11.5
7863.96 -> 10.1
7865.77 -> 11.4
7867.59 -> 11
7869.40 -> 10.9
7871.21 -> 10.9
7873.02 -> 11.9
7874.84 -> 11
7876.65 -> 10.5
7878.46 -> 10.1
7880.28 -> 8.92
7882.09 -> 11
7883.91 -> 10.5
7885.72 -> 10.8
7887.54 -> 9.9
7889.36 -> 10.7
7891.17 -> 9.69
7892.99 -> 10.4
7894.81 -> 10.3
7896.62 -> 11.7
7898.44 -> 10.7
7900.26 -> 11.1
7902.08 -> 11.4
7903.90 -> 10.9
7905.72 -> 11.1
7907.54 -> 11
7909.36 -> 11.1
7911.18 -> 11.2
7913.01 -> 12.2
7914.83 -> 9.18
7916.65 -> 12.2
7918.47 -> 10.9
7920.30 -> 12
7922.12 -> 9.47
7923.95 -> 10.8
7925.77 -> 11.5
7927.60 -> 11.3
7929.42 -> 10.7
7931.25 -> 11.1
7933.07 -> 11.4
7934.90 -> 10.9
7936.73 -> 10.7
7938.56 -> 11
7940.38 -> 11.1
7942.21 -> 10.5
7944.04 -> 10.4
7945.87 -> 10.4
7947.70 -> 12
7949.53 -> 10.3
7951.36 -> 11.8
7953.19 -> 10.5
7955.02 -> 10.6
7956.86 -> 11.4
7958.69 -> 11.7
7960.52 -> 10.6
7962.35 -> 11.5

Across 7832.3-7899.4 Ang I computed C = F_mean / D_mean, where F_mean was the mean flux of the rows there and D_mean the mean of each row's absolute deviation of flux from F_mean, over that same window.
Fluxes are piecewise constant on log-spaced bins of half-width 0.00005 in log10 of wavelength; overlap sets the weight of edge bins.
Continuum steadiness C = 19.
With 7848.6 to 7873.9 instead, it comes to 21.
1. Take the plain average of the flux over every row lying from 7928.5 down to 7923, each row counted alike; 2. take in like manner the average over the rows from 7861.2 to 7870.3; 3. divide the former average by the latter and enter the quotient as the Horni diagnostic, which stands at 1.02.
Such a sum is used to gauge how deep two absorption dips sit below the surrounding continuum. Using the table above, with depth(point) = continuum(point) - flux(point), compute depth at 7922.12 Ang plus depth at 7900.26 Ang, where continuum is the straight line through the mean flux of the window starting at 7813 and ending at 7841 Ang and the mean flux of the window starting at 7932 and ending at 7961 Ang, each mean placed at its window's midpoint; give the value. 1.3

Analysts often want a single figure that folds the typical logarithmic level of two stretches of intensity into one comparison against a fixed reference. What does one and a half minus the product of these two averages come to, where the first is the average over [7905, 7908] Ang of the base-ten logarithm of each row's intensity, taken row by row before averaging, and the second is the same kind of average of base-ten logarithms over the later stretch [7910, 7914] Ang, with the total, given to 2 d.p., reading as 0.39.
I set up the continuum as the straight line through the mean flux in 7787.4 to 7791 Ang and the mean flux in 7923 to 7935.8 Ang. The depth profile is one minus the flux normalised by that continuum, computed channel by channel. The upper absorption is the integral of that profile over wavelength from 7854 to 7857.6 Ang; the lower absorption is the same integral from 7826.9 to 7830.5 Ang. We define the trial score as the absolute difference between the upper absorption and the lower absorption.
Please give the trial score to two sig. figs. 0.43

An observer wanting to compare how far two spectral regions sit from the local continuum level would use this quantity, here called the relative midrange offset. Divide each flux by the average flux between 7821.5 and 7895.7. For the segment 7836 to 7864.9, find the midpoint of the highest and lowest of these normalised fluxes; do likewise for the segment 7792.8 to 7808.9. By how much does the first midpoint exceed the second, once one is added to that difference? 1.02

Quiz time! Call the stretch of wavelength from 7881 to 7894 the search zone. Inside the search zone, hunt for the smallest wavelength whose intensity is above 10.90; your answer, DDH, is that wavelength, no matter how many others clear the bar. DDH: 7882.09 Ang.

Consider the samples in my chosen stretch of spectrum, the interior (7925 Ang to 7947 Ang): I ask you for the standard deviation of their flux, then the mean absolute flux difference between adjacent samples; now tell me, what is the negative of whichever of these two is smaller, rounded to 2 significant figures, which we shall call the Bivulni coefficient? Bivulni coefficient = -0.30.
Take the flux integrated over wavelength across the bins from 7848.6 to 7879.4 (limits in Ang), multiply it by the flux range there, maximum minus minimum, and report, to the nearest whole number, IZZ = 954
